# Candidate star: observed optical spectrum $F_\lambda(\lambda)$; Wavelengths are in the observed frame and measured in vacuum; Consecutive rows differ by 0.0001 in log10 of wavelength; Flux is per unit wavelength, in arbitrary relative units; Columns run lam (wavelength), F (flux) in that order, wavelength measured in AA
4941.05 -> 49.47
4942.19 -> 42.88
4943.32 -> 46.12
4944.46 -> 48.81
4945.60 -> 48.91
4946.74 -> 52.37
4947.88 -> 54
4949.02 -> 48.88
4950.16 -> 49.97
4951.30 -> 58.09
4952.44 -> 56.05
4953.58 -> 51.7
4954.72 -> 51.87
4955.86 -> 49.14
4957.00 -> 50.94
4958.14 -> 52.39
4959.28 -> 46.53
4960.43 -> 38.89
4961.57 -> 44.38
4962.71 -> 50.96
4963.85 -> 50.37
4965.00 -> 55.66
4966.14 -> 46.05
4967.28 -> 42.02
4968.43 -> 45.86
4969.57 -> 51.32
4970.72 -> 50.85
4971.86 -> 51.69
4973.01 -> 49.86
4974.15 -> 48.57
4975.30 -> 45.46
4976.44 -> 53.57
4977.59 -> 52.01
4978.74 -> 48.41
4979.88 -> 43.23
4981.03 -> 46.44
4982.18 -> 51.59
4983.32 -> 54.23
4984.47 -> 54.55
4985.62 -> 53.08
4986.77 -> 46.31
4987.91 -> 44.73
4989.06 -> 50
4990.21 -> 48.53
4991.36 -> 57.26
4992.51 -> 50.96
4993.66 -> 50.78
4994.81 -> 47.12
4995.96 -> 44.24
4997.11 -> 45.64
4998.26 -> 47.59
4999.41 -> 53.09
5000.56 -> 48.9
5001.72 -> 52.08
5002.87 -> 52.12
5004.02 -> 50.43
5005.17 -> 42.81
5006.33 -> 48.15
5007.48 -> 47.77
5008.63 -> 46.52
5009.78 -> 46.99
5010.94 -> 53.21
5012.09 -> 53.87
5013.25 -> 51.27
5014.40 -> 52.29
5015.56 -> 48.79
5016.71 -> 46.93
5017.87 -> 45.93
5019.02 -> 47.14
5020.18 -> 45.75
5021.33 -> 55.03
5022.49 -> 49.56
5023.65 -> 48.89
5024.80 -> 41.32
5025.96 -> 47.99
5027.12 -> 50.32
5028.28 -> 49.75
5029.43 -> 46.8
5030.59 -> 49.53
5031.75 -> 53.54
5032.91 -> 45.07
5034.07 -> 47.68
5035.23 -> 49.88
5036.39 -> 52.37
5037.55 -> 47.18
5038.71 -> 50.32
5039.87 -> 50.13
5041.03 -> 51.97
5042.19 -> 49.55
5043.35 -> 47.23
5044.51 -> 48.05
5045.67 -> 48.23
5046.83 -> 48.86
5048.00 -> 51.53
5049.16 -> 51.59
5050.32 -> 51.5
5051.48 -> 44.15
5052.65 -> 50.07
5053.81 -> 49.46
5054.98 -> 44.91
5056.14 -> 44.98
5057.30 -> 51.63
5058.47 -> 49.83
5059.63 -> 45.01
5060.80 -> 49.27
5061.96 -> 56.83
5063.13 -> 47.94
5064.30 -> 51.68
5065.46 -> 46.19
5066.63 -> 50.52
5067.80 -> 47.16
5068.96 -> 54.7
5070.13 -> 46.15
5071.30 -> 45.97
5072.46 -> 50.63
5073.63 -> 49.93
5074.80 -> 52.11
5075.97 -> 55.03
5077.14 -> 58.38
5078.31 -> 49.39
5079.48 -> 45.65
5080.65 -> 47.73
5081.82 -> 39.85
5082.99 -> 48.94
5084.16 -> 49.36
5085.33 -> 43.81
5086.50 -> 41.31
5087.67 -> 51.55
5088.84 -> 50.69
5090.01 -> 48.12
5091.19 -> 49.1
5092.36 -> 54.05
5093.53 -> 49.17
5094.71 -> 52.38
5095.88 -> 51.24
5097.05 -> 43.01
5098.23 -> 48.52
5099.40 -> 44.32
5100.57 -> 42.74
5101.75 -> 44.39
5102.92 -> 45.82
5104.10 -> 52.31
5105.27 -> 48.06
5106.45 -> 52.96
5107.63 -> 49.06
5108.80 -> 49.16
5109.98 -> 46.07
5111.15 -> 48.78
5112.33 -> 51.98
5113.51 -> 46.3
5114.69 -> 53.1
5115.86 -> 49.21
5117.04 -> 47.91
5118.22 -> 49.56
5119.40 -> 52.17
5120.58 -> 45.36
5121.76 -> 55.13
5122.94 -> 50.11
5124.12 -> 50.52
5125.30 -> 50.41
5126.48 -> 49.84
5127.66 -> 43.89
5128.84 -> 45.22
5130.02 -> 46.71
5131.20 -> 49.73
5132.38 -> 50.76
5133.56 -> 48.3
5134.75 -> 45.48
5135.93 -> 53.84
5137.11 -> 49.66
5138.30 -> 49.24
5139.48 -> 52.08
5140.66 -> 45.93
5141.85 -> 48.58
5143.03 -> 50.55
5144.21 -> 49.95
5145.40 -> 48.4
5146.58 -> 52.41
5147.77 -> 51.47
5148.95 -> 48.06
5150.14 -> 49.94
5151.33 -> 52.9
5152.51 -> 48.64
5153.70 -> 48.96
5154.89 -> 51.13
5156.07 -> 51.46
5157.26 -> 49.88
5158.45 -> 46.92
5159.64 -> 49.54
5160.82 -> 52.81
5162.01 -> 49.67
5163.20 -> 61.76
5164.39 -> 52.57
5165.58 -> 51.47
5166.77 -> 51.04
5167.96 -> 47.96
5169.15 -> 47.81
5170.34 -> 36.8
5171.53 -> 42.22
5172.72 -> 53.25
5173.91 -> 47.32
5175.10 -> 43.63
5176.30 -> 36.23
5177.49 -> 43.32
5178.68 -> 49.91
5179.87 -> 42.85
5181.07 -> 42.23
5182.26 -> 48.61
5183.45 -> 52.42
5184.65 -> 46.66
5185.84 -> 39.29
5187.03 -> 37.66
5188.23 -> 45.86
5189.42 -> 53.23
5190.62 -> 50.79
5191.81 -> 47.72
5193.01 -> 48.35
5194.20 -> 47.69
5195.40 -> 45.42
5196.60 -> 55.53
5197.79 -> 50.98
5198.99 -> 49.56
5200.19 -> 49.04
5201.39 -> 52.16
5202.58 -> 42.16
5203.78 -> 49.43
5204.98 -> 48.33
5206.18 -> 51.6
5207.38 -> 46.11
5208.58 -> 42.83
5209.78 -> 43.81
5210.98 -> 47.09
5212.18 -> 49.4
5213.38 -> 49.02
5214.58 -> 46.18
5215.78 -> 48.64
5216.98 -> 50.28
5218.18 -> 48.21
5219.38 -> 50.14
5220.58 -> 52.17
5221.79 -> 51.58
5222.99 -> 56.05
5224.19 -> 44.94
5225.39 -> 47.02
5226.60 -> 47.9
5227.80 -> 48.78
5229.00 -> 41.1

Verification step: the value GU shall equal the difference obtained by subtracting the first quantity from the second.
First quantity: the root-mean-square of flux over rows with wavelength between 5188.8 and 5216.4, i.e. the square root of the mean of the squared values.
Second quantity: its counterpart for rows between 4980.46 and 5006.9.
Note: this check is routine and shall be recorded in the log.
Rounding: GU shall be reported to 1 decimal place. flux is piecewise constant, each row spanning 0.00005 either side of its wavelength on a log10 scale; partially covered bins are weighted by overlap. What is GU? 1.1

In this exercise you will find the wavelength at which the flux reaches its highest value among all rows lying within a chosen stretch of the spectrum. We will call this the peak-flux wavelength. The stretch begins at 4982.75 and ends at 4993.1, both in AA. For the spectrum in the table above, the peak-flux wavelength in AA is 4991.36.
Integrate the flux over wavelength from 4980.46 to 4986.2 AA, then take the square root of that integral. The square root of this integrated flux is 17.3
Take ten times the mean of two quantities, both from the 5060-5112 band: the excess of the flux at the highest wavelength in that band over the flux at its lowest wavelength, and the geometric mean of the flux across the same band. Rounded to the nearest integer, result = 241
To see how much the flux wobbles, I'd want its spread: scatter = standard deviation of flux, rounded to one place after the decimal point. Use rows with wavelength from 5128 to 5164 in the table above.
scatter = 3.1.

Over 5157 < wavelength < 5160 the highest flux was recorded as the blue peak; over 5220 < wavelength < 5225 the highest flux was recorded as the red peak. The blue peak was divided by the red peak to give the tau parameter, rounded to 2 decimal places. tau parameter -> 0.89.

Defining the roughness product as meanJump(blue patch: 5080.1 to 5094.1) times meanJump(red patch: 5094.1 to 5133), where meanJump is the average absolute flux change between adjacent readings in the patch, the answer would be 16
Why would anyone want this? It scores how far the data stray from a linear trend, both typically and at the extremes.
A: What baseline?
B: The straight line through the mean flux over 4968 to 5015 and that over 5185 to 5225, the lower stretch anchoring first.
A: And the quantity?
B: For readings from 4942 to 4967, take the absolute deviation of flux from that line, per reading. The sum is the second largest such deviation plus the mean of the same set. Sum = 11.6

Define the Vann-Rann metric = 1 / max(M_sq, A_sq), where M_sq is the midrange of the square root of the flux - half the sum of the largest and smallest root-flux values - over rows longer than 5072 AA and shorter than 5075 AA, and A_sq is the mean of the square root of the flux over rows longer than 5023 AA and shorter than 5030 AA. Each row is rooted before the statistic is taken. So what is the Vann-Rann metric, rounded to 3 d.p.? 0.140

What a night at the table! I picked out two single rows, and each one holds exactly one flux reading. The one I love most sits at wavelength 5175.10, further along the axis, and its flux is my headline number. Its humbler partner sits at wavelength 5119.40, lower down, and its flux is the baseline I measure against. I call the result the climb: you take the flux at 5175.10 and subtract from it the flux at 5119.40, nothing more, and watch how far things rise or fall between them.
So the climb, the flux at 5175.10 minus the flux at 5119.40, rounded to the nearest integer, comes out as -9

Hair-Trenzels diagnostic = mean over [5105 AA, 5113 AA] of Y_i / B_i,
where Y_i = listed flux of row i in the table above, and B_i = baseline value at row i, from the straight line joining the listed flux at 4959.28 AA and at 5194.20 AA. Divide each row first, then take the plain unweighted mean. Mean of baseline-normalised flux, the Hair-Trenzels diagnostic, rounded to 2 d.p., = 1.05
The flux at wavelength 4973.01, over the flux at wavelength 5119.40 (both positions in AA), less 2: -1.04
